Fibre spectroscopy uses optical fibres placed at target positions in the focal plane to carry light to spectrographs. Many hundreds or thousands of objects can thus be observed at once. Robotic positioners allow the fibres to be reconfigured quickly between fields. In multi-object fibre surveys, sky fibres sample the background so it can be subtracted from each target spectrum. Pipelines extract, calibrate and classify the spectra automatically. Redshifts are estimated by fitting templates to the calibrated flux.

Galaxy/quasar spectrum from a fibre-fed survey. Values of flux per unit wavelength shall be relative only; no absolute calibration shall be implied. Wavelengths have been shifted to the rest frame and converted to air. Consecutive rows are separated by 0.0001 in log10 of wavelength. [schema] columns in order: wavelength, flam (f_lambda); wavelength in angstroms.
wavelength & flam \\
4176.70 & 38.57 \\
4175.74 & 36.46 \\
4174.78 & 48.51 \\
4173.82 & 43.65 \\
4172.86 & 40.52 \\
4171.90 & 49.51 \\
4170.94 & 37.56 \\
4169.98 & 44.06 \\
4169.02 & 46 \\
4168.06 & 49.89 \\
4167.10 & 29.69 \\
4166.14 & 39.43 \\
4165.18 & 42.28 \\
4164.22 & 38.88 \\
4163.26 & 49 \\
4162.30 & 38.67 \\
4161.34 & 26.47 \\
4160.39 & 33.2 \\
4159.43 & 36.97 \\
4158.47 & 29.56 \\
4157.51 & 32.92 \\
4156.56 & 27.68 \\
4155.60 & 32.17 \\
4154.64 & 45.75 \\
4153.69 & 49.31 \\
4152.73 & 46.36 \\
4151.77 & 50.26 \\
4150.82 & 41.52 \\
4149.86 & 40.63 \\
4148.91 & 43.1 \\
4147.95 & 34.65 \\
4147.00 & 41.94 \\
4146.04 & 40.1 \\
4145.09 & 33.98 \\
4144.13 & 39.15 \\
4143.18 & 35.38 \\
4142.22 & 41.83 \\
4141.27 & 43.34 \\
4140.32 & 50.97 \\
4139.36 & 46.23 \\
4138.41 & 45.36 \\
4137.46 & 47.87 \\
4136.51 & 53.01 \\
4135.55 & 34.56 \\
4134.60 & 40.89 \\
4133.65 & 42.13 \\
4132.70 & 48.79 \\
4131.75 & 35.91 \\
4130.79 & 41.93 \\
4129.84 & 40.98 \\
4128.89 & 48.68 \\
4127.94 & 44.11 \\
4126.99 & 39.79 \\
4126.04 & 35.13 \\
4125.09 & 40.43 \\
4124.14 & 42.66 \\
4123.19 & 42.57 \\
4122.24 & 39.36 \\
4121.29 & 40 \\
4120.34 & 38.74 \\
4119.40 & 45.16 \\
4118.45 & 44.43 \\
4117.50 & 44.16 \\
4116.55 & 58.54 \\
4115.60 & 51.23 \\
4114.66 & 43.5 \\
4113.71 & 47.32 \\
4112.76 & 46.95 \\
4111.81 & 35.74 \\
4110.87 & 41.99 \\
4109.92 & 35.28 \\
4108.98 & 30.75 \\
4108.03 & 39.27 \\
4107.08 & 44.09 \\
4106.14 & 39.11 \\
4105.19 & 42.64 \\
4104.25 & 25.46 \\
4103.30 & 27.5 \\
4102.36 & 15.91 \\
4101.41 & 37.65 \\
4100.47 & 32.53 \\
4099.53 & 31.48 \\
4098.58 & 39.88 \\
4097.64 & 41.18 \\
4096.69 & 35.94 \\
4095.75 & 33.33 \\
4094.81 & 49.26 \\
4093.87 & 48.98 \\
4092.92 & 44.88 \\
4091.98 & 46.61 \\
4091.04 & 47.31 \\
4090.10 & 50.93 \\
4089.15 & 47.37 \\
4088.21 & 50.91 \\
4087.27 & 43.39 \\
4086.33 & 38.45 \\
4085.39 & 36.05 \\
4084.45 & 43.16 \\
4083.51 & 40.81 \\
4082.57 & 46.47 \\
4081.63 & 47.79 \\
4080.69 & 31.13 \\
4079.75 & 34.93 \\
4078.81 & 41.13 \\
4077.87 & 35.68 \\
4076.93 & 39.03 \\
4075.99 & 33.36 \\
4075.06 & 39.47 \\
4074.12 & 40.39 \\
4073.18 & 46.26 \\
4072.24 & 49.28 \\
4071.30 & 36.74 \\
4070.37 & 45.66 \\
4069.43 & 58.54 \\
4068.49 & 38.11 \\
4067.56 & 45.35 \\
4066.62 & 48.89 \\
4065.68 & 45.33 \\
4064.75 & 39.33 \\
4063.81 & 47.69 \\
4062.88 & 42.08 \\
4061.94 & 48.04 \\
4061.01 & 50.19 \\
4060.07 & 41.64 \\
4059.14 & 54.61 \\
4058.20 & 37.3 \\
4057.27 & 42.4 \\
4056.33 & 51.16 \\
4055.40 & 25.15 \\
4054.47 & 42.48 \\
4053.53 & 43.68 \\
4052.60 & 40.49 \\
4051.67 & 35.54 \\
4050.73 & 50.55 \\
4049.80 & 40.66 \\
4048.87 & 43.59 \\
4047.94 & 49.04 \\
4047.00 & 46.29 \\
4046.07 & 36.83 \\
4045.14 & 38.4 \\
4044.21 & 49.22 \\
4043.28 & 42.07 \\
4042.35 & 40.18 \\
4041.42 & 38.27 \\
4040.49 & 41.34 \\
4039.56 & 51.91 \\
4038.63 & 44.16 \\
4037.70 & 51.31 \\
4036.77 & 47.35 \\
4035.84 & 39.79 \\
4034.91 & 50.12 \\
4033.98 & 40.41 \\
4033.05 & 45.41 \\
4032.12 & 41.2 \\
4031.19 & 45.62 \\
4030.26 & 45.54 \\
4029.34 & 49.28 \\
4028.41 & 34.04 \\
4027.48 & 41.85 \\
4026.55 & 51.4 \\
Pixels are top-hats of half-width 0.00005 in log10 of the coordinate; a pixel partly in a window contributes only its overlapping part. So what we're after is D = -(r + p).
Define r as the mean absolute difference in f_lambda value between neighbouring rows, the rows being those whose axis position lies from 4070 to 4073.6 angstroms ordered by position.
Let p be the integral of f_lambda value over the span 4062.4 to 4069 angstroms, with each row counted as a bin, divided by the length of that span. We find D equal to -52.1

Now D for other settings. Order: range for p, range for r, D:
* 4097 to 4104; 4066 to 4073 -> -43.1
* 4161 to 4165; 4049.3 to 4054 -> -47.2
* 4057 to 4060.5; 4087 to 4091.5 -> -48.7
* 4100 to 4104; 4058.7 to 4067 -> -34.9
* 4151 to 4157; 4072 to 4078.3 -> -46.1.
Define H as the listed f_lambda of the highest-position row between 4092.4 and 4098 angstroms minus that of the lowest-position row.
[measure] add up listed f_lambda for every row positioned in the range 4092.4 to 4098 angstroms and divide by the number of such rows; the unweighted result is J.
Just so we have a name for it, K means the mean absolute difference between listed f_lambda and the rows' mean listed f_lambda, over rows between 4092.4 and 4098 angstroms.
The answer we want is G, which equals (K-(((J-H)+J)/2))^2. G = 1495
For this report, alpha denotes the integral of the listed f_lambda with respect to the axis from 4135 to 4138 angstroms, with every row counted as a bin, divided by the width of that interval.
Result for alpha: 45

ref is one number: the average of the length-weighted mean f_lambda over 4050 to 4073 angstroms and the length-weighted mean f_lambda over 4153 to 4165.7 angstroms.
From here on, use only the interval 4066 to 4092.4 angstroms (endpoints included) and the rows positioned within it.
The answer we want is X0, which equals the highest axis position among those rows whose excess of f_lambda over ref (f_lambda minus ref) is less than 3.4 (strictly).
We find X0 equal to 4087.27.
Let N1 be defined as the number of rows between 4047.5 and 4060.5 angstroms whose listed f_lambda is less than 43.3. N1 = 8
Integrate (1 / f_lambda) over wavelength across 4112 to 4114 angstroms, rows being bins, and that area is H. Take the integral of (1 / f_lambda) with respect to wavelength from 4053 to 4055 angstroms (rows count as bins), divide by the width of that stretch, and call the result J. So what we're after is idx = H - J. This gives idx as 0.0204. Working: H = 0.044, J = 0.024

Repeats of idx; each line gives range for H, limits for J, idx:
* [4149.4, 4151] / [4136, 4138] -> 0.0189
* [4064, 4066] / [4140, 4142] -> 0.0251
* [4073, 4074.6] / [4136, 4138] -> 0.0174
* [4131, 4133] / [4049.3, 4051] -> 0.0262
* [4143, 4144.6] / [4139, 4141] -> 0.0220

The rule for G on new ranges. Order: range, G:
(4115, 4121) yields 2310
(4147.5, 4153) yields 1094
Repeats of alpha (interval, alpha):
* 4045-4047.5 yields 41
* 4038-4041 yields 46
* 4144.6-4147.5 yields 39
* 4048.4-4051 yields 45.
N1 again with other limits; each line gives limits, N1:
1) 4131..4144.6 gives 7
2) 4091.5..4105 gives 10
